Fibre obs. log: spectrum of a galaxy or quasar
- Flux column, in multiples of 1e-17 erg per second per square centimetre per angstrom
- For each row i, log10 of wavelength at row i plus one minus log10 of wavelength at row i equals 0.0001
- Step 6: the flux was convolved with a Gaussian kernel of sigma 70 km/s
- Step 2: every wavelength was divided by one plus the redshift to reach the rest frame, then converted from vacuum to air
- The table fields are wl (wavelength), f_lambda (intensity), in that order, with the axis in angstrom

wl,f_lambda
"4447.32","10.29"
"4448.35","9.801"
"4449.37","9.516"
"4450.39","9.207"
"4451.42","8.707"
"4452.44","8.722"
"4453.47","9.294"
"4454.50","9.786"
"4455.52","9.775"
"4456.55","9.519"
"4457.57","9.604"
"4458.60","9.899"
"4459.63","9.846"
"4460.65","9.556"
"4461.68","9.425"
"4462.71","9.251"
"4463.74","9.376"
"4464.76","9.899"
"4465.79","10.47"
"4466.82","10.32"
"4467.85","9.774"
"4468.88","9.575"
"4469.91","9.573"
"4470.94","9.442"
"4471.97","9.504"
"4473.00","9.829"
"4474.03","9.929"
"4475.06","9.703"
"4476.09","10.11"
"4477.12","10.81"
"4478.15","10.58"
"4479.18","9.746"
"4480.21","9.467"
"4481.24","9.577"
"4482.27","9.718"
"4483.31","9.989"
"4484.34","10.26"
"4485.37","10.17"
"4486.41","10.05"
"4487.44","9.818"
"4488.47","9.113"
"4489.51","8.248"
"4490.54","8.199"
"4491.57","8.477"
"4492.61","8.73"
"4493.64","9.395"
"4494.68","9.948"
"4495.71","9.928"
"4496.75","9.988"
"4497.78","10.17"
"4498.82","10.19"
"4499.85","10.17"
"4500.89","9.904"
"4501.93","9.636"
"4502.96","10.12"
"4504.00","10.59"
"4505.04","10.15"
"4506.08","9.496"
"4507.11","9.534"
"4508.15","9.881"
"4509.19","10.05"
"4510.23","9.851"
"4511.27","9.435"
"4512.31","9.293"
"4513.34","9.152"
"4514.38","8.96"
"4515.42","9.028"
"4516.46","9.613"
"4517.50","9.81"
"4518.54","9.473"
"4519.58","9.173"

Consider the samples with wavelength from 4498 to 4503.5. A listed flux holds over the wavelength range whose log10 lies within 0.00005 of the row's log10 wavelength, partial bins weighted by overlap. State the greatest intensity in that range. 10.19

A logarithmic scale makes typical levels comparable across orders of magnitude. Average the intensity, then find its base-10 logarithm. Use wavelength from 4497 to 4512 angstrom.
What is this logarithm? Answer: 0.997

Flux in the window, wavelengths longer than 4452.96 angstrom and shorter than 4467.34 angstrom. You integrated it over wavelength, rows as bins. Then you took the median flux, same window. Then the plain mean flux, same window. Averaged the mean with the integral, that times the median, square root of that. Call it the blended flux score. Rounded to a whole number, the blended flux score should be 27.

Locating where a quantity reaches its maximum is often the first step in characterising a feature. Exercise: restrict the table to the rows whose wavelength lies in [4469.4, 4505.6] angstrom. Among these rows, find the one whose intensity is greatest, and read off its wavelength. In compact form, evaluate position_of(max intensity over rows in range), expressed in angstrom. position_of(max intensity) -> 4477.12 angstrom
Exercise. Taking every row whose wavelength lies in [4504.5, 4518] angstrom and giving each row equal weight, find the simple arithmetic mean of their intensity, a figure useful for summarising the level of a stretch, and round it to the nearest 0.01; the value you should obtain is 9.56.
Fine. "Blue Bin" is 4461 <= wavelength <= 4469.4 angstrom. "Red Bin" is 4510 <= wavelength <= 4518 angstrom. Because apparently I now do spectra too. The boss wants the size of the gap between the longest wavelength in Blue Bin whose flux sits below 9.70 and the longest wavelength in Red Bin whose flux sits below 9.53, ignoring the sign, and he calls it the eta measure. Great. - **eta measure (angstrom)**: 46.5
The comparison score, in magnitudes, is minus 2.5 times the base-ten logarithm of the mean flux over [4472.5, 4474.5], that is -2.49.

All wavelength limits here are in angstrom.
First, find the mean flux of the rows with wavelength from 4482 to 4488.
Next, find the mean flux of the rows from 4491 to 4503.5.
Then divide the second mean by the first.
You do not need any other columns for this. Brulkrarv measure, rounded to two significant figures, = 0.97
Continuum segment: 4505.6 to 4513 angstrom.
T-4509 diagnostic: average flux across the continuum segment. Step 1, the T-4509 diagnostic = 9.65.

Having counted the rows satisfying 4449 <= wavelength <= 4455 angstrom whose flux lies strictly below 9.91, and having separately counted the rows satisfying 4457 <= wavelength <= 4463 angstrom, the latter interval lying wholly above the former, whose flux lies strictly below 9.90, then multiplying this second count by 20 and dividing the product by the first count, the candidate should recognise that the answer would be 20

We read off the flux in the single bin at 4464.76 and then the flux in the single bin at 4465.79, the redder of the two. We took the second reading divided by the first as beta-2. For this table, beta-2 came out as 1.06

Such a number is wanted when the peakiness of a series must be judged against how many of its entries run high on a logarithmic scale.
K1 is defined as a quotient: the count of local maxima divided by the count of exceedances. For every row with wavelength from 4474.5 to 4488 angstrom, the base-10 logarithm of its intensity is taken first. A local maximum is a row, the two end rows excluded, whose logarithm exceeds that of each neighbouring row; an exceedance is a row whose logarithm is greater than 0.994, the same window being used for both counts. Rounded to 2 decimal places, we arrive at 0.29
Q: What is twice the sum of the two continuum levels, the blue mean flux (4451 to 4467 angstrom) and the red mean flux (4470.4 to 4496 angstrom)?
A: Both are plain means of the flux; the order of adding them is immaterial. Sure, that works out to 38.4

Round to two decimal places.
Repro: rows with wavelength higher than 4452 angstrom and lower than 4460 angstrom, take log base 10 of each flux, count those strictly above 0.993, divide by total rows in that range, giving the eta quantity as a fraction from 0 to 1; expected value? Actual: 0.25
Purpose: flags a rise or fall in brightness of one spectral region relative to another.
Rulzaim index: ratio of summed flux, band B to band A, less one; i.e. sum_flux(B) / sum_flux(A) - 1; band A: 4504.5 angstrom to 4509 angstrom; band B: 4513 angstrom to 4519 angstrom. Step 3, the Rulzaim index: 0.43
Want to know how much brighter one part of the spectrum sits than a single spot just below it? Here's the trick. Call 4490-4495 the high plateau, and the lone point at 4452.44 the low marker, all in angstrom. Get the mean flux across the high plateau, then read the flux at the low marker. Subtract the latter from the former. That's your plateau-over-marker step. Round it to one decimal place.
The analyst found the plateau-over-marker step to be 0.2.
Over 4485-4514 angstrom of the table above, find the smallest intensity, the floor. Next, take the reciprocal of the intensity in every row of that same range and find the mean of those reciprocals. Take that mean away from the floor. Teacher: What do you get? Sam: 8.09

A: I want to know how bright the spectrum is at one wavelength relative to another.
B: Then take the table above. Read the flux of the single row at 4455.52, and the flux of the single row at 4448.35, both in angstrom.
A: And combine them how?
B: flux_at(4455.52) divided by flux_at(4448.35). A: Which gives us 1.00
